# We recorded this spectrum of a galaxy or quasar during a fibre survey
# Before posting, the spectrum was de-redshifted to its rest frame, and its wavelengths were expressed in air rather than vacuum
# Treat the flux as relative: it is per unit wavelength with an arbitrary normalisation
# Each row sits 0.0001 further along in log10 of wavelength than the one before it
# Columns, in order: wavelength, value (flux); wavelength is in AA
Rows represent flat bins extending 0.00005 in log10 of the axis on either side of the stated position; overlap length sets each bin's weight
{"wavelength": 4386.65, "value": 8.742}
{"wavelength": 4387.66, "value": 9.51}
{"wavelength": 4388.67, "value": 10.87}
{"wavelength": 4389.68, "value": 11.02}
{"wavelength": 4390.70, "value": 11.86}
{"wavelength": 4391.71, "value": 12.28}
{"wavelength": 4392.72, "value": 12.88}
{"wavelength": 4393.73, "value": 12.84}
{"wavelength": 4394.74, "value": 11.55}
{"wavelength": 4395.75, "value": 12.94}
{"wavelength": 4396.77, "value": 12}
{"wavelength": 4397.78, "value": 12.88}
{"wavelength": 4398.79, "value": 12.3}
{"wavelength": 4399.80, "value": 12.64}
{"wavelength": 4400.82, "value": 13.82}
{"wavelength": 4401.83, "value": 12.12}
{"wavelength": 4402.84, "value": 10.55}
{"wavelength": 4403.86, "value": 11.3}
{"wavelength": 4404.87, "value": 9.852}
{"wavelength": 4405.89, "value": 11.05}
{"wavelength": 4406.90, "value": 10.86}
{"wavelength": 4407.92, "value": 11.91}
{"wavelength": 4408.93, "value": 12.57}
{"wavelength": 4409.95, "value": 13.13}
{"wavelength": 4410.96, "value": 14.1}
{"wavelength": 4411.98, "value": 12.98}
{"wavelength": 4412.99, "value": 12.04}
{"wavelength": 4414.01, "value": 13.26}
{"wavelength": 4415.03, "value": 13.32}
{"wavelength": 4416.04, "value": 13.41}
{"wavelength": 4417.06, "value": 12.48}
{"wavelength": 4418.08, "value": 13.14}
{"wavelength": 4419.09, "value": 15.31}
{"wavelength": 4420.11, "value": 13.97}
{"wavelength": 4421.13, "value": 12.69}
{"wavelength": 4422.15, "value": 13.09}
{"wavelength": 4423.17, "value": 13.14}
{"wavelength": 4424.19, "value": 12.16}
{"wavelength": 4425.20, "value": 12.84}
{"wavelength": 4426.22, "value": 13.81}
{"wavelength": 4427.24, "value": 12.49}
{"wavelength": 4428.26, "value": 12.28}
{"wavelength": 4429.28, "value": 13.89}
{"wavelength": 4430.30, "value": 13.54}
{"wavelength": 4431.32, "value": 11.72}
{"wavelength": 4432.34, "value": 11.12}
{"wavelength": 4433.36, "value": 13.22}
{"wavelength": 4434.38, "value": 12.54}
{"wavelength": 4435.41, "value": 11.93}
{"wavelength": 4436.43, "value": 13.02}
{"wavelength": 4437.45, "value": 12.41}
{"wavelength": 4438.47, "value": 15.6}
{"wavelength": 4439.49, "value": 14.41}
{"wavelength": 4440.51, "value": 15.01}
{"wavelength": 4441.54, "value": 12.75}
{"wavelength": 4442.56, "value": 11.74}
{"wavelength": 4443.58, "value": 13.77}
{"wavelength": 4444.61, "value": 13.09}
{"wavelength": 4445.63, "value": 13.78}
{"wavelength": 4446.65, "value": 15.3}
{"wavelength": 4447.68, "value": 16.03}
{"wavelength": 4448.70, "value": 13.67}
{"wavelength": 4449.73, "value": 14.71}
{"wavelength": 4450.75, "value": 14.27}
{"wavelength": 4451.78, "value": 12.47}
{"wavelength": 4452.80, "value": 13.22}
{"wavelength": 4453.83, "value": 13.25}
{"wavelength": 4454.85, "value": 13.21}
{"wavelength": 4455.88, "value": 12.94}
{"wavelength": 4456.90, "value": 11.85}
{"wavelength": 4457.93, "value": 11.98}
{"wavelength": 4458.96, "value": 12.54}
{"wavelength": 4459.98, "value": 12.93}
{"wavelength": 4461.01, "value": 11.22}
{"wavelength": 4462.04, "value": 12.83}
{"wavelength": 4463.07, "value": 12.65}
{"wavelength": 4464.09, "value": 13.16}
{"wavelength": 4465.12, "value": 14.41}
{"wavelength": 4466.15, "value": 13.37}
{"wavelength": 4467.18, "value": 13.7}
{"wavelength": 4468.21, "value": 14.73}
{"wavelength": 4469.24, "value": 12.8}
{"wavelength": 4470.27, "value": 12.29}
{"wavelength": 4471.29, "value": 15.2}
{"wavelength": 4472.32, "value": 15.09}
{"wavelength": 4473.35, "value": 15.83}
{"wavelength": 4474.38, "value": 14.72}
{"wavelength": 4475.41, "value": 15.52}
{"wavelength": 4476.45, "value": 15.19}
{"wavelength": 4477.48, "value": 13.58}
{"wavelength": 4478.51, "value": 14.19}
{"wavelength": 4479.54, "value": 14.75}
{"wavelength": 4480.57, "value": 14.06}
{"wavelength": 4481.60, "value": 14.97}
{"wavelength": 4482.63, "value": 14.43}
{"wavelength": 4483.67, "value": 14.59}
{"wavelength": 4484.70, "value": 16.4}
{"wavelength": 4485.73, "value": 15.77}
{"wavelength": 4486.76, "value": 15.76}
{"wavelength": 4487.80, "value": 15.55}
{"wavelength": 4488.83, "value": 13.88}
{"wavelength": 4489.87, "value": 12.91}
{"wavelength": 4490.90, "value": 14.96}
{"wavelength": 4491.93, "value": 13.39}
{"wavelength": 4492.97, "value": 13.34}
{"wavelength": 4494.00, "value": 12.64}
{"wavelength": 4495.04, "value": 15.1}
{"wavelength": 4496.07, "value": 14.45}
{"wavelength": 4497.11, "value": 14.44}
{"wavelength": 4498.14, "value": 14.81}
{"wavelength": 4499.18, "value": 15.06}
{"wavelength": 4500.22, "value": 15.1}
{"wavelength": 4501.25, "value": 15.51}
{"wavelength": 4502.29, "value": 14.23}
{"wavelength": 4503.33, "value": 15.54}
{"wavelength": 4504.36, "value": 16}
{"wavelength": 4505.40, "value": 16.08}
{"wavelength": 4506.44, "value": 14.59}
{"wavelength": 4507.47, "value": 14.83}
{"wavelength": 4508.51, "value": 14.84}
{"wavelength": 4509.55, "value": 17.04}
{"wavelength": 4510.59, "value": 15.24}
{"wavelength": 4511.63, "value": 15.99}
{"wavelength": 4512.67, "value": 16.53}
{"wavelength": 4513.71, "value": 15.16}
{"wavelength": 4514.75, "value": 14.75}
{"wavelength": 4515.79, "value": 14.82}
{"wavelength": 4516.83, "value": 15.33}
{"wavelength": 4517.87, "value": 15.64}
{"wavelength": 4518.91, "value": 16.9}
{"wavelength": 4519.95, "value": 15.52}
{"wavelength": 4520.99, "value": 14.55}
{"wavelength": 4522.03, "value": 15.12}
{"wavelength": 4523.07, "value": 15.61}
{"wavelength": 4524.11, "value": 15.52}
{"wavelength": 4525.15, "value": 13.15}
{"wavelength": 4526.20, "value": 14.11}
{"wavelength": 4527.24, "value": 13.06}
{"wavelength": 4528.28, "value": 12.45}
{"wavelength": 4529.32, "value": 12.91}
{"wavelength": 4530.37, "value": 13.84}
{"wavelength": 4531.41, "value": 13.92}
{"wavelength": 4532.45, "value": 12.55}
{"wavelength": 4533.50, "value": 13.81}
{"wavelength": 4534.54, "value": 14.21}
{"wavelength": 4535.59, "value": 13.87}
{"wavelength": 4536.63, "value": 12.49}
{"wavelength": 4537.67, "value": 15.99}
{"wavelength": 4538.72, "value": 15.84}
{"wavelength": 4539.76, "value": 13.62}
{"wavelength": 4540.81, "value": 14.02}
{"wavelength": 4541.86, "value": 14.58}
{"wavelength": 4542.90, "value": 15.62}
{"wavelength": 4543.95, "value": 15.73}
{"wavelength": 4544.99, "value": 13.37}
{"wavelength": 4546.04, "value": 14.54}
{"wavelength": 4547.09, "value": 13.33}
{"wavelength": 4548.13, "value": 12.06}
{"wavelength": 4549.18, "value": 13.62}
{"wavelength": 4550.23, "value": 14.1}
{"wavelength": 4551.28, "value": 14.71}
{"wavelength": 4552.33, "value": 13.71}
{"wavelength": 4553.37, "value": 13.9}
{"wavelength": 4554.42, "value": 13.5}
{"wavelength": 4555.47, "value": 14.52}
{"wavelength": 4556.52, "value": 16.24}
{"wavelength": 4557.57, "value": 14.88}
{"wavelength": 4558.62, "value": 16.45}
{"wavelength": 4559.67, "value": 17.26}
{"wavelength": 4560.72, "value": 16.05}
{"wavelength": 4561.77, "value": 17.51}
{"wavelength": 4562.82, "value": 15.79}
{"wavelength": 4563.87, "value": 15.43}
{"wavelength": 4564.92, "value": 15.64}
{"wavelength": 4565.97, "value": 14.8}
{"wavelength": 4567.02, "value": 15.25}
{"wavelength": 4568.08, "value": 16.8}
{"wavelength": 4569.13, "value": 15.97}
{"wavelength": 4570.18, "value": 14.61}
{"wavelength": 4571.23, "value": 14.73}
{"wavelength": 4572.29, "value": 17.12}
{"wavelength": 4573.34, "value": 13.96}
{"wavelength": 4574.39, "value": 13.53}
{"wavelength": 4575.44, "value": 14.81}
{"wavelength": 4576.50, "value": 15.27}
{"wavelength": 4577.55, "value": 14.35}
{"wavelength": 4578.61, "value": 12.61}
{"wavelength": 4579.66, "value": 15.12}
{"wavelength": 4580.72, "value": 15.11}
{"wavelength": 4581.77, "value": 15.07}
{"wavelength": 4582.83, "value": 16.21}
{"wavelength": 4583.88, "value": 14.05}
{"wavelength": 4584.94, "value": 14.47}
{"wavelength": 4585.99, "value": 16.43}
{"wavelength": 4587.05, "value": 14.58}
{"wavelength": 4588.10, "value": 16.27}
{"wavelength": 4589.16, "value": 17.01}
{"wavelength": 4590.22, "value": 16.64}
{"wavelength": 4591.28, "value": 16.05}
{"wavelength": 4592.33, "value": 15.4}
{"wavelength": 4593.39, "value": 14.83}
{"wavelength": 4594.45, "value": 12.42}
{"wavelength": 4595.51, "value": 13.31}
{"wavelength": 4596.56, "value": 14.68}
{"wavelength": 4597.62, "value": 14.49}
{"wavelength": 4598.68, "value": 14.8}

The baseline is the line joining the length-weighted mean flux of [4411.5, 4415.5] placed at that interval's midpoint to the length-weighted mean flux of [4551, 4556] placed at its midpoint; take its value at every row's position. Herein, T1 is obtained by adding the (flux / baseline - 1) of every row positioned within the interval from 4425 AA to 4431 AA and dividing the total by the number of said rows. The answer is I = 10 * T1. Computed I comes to 0.1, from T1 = 0.01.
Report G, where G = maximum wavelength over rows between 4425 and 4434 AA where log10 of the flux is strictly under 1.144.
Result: 4433.36 AA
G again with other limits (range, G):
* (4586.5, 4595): 4594.45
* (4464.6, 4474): 4470.27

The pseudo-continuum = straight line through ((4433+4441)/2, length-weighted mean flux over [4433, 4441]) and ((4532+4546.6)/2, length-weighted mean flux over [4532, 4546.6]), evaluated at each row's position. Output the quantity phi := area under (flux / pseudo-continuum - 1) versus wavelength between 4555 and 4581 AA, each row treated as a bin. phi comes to 1.5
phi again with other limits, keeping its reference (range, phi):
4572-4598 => 0.5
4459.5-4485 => 0.5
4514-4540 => 0.3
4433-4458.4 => -0.3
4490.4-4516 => 1.7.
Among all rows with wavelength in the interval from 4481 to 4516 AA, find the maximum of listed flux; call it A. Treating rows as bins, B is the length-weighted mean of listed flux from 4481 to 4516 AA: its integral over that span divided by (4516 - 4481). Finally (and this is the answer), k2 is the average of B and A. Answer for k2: 16.0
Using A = 17.04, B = 15.0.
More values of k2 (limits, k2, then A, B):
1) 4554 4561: 16.4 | 17.26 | 15.6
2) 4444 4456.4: 14.9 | 16.03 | 13.8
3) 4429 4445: 14.3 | 15.6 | 13.1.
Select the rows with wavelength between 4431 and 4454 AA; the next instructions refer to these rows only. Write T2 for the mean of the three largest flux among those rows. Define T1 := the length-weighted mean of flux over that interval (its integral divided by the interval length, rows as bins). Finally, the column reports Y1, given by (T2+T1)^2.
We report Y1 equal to 846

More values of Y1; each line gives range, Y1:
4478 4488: 962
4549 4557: 868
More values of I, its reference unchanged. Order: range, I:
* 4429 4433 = -0.4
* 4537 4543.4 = 0.7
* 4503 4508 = 1.3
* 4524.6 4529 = -0.5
